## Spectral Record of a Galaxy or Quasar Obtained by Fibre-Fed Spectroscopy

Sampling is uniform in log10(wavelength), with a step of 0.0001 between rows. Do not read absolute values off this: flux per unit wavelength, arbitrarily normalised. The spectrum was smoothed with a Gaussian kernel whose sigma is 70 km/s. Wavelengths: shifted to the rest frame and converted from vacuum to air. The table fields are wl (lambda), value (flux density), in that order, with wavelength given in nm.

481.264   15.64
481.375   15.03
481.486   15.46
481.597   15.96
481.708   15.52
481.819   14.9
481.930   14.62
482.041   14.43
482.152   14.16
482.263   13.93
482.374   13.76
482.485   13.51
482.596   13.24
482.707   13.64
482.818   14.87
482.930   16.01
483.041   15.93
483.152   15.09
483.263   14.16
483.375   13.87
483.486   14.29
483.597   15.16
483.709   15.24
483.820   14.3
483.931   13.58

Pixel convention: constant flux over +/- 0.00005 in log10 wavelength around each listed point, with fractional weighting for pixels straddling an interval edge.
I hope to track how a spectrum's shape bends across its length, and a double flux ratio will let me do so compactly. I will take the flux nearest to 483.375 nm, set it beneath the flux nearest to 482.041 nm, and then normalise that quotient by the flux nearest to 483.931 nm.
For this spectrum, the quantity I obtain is 0.077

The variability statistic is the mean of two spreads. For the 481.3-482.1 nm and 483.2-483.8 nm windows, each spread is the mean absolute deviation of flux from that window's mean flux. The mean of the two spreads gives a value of 0.48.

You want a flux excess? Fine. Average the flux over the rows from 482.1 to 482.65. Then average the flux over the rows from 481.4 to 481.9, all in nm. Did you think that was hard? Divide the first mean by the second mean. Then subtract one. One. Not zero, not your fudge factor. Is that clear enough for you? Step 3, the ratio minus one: -0.11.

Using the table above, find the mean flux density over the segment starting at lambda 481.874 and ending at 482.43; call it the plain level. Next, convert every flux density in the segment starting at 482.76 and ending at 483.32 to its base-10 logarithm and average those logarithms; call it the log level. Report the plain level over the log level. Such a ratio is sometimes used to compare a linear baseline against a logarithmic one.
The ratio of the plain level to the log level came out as 12.0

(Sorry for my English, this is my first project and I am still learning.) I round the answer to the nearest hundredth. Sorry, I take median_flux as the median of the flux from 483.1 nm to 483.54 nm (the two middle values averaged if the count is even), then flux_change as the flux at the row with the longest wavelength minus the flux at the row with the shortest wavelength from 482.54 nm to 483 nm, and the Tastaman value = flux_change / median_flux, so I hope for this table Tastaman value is 0.19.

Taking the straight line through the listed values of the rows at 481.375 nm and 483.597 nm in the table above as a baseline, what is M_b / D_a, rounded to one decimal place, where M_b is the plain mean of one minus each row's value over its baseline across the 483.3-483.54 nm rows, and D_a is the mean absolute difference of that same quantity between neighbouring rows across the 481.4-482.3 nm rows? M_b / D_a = 2.9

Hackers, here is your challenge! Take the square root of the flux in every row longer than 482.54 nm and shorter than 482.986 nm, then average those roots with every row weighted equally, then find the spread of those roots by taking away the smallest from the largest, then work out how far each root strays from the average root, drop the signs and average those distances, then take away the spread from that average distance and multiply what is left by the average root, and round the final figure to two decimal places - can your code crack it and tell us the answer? -0.88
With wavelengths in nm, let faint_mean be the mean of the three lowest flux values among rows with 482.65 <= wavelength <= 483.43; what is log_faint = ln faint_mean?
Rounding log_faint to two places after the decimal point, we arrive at 2.63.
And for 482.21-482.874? 2.60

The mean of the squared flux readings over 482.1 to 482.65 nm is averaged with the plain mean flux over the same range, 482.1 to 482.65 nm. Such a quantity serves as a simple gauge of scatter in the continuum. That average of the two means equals 101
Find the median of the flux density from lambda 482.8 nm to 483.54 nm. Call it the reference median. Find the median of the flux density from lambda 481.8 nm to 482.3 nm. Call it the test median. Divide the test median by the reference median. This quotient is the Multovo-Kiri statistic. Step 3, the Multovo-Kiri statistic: 0.970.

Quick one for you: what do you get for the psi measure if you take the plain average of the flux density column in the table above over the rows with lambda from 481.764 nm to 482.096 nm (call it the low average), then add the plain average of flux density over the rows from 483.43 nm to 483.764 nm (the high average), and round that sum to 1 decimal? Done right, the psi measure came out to 29.5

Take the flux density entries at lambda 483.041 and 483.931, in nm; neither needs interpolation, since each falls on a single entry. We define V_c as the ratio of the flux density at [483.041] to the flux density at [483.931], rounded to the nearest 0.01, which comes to 1.17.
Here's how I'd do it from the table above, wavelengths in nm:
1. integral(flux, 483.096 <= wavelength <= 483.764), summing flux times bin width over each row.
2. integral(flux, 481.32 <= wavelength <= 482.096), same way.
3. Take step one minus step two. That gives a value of -2.0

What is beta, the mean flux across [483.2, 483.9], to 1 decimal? 14.5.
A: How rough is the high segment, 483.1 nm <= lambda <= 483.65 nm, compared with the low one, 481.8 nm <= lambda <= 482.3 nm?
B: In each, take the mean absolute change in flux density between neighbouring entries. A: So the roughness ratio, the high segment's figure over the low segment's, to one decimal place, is 2.6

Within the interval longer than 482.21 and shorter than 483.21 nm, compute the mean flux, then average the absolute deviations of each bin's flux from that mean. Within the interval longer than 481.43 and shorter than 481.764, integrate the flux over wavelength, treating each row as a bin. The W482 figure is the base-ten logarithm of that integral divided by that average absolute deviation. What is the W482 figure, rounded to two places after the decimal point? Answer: 0.75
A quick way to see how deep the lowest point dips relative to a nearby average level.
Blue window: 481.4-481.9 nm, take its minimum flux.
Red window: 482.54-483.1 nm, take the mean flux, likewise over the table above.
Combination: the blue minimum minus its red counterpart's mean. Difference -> 0.2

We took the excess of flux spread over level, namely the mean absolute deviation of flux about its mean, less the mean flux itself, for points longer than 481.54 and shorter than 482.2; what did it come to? -14.39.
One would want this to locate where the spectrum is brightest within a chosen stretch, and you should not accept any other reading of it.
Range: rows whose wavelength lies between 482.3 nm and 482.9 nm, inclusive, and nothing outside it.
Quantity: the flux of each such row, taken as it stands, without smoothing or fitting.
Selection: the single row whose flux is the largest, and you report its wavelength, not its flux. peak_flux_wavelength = 482.818 nm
